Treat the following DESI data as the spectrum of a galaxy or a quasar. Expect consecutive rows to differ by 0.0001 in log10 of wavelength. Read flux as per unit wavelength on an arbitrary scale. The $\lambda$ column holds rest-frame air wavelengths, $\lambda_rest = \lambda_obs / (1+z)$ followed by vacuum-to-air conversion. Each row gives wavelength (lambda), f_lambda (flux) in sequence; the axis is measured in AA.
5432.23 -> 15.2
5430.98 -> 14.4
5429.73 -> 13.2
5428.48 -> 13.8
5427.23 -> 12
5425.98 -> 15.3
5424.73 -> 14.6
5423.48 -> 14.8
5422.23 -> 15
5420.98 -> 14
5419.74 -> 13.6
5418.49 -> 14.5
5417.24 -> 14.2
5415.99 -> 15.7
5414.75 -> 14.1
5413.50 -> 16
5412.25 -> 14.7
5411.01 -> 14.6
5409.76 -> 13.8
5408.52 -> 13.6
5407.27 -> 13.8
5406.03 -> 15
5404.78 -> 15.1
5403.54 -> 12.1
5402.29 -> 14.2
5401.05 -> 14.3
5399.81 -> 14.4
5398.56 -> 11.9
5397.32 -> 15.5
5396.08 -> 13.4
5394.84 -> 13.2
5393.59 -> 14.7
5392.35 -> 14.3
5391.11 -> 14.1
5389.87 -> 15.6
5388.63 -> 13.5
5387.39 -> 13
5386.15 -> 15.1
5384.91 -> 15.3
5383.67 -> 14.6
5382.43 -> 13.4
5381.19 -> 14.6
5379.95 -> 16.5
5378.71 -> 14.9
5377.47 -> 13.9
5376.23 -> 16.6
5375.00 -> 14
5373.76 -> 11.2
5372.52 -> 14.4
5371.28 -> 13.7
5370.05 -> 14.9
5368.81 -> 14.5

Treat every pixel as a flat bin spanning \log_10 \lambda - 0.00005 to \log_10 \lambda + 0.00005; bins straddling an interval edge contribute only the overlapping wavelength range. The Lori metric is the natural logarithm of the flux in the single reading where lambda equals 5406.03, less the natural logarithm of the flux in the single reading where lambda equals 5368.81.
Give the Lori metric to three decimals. 0.034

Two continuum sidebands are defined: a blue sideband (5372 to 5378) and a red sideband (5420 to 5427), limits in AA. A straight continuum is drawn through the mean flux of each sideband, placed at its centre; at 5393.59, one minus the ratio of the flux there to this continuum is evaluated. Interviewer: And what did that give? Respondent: -0.03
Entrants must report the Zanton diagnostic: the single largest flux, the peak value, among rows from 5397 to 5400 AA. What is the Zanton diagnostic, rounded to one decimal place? 15.5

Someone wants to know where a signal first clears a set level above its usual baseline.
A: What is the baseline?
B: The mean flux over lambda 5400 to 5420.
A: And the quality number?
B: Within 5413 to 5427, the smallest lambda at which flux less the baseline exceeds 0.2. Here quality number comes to 5413.50 AA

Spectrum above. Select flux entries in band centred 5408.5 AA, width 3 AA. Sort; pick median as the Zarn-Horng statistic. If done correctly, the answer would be 13.8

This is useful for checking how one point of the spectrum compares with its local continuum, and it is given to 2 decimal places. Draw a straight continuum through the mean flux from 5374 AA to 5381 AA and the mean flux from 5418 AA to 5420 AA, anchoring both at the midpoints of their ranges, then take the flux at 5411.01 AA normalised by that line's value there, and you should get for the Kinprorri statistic 1.02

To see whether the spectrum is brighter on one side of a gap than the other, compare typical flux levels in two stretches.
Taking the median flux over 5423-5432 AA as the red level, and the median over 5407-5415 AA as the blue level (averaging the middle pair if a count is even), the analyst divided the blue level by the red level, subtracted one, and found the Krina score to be -0.02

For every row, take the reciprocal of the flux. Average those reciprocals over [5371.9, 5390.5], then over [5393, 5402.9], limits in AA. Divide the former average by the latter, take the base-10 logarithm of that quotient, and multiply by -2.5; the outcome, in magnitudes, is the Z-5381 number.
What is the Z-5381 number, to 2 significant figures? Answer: 0.034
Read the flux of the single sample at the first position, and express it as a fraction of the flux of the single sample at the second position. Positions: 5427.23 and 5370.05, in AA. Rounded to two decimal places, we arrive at 0.81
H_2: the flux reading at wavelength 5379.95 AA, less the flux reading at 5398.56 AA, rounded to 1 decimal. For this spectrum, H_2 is 4.6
